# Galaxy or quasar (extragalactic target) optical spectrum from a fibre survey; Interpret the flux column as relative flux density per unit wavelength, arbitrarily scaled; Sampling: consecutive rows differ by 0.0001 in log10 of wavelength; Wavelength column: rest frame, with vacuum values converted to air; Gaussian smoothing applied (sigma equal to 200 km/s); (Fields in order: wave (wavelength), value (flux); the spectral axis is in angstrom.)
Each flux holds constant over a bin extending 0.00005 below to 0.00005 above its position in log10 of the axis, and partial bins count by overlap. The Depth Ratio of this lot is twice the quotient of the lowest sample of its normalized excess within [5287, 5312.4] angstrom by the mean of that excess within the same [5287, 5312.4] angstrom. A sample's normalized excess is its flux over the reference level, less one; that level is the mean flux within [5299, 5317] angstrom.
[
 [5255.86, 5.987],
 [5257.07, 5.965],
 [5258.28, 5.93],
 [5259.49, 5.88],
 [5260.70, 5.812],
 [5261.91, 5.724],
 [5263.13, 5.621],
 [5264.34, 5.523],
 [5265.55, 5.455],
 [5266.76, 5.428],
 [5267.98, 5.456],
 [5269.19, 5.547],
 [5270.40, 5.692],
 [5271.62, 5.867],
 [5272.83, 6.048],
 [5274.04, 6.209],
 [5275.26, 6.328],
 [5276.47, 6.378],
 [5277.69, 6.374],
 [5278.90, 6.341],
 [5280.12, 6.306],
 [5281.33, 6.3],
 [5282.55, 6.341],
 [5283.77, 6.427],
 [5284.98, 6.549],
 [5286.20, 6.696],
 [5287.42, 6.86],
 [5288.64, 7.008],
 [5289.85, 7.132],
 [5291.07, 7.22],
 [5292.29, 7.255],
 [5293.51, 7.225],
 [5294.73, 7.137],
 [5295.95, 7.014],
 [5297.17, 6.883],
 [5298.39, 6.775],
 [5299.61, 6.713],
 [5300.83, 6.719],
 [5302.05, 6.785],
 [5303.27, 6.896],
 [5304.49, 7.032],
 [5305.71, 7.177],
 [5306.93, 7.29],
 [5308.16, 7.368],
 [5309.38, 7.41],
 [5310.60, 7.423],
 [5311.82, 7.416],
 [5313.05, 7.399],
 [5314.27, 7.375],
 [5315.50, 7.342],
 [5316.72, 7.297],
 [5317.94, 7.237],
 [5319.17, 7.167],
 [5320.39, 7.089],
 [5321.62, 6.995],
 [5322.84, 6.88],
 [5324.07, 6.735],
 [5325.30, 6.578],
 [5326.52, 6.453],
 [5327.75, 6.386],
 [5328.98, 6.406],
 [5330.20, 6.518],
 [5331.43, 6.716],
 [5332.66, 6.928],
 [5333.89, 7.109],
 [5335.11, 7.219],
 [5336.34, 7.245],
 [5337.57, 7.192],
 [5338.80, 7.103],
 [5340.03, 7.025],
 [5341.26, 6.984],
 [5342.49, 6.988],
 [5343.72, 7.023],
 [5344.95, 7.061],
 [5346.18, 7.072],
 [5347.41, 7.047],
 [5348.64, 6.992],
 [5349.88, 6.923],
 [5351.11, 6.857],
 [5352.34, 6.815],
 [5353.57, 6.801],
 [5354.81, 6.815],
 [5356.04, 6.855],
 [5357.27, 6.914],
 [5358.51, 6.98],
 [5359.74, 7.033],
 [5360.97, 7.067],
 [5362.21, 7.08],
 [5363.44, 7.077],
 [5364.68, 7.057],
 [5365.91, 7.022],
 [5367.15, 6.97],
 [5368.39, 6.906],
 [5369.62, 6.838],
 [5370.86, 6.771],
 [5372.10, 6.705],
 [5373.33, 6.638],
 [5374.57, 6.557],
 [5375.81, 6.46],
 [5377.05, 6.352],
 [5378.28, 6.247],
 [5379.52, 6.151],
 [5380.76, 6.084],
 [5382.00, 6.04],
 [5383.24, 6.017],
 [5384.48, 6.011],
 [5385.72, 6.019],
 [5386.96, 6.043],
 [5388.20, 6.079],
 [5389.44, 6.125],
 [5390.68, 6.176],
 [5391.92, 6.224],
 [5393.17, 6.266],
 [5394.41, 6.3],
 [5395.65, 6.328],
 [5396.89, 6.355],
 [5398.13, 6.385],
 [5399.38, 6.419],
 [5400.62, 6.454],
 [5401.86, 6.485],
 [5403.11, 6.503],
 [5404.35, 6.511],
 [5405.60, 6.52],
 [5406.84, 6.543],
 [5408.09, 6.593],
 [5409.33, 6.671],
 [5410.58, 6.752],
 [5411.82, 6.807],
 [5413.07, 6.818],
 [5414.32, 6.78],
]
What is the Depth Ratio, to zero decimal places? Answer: 10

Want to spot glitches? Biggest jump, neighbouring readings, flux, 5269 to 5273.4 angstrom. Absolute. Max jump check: 0.181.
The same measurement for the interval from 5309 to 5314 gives 0.017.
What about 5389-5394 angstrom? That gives 0.051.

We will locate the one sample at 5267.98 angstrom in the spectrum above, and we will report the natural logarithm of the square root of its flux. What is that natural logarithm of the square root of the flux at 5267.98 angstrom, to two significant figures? 0.85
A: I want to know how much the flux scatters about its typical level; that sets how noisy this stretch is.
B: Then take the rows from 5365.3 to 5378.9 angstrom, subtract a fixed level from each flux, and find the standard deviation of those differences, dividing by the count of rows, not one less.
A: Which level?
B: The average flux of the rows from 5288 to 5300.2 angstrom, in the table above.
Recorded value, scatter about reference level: 0.24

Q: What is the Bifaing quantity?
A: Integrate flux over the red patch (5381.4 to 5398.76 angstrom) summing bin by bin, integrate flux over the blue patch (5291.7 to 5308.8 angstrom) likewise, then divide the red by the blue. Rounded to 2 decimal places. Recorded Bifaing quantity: 0.89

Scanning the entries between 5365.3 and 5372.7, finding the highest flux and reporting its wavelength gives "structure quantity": 5365.91 angstrom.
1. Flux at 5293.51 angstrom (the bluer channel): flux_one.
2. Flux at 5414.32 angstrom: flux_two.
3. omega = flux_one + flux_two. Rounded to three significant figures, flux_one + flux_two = 14.0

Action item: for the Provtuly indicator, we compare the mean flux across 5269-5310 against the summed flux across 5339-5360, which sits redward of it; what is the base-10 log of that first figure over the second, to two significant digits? -1.2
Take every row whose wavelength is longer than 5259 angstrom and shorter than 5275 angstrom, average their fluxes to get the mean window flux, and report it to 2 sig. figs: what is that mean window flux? 5.7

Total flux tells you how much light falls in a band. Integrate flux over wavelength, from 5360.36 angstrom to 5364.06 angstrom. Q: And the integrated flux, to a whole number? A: 26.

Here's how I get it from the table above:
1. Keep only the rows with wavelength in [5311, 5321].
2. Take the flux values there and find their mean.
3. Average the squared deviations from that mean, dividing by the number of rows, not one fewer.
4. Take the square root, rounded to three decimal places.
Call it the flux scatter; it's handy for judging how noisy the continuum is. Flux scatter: 0.110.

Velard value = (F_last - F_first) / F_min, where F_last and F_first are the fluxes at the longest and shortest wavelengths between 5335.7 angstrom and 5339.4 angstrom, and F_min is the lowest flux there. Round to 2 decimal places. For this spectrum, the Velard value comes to -0.02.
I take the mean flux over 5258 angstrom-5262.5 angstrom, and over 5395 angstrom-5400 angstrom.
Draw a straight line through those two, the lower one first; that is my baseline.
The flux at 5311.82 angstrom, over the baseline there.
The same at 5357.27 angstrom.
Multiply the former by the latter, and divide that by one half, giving 2.73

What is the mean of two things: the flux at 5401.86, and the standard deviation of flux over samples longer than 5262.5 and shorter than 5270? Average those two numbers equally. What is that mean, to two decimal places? 3.28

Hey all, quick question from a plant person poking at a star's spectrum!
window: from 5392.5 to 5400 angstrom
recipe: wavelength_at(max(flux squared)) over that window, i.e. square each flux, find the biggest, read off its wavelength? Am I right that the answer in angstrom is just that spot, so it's 5399.38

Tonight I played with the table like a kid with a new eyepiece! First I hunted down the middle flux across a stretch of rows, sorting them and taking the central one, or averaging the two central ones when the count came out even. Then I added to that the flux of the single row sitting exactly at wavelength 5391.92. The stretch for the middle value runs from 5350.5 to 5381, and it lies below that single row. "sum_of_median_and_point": 13.1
